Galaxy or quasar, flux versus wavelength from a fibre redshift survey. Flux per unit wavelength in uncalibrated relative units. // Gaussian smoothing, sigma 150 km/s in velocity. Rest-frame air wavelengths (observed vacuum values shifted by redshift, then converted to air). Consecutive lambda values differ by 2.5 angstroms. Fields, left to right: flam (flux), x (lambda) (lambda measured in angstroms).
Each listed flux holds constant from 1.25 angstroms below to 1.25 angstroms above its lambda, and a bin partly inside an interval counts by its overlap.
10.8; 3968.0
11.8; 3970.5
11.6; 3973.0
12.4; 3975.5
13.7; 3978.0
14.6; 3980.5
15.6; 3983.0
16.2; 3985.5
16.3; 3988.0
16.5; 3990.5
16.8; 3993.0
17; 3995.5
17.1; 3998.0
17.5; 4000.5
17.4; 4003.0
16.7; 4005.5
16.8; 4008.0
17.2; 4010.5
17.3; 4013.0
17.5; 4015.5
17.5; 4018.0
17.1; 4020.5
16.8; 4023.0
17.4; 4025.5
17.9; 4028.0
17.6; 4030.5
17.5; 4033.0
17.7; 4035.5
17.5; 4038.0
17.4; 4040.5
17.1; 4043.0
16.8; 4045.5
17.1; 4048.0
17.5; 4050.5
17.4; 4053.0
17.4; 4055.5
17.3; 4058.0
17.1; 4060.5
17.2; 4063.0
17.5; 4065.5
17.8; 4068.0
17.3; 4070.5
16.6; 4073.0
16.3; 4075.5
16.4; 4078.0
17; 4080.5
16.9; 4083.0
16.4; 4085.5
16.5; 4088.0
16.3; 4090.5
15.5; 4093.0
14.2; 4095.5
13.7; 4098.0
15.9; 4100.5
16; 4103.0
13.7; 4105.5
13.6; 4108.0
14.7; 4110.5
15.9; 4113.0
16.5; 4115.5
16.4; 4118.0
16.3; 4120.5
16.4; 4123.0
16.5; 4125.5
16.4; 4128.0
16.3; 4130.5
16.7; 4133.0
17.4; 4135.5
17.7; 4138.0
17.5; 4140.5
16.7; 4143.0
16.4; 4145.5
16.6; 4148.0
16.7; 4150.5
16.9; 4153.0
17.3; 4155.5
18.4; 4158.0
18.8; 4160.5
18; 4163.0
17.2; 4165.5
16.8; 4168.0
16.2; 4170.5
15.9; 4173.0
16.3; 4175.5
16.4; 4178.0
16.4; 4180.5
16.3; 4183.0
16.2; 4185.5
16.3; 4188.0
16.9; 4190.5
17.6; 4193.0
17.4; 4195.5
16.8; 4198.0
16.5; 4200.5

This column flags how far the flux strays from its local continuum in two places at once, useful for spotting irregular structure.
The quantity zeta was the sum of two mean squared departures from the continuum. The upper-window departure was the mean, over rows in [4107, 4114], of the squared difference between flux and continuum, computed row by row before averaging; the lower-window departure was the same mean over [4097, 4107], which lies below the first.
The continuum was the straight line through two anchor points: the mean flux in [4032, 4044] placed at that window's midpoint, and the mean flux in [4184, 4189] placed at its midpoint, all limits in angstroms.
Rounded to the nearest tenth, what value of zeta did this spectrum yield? 11.1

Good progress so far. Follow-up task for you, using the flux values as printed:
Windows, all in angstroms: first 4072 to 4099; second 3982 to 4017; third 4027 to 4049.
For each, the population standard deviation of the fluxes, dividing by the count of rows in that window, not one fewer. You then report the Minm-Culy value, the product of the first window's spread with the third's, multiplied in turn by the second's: 0.18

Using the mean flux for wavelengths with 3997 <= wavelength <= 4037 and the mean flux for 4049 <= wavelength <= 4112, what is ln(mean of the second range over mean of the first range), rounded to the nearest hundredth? -0.06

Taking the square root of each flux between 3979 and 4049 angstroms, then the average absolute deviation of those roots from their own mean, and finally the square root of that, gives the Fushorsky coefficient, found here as 0.25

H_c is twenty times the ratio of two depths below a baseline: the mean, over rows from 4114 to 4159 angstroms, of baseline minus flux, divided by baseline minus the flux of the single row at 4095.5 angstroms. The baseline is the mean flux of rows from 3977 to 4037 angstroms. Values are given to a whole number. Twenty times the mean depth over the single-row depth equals 0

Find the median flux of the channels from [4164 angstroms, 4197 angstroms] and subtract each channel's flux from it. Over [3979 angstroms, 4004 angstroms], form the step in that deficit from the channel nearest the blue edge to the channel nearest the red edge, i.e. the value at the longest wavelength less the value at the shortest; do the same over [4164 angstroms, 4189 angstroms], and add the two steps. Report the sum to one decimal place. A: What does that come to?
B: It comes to -1.9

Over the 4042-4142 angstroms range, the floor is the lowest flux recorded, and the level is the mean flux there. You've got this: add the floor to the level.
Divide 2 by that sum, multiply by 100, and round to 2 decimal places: 6.66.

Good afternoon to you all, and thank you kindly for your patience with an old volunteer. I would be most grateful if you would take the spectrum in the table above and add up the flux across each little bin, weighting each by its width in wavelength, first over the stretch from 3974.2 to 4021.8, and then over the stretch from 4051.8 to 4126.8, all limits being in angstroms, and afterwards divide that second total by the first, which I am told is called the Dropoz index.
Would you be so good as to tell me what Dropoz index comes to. 1.6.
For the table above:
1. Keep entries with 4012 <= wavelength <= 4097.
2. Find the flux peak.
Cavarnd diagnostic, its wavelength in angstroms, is 4028.0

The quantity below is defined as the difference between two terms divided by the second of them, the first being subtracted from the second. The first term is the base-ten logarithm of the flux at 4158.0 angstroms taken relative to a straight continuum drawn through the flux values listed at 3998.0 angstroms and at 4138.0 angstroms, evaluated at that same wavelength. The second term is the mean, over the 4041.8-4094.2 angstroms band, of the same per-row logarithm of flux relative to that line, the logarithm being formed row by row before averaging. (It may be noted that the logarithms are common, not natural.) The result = 2.2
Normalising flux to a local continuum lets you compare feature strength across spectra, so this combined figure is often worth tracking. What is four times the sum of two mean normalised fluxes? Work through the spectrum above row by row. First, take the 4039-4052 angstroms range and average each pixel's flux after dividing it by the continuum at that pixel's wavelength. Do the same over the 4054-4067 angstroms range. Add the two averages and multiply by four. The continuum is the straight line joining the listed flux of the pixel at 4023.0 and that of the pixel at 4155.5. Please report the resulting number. 8.2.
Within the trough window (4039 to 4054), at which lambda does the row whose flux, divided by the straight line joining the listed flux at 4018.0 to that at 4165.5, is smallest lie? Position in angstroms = 4045.5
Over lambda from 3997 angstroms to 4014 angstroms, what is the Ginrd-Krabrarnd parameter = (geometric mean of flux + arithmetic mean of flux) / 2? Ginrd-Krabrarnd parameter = 17.1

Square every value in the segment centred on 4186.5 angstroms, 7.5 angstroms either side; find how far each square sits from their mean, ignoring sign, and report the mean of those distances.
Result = 14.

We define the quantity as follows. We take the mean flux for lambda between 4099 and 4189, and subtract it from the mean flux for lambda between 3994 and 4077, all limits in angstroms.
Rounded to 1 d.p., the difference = 0.8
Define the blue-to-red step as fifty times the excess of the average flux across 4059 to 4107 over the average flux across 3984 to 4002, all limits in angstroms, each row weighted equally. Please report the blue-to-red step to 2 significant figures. -27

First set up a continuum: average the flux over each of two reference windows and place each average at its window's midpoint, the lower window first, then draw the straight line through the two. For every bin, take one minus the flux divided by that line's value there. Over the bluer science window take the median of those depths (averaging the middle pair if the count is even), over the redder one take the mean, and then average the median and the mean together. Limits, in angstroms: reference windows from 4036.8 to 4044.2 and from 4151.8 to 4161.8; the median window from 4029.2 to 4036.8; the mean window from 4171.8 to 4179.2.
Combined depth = 0.039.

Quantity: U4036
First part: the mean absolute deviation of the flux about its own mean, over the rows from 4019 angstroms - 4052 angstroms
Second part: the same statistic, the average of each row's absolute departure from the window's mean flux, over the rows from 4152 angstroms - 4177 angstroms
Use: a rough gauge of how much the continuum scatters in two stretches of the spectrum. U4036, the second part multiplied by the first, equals 0.210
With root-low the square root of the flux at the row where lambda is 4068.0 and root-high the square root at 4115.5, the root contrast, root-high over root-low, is 0.963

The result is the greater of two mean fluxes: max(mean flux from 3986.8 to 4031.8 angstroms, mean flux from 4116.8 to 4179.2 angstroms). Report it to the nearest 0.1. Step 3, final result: 17.1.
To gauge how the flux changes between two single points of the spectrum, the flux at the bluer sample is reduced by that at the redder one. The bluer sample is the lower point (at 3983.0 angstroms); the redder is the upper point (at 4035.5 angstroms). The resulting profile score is -2.1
